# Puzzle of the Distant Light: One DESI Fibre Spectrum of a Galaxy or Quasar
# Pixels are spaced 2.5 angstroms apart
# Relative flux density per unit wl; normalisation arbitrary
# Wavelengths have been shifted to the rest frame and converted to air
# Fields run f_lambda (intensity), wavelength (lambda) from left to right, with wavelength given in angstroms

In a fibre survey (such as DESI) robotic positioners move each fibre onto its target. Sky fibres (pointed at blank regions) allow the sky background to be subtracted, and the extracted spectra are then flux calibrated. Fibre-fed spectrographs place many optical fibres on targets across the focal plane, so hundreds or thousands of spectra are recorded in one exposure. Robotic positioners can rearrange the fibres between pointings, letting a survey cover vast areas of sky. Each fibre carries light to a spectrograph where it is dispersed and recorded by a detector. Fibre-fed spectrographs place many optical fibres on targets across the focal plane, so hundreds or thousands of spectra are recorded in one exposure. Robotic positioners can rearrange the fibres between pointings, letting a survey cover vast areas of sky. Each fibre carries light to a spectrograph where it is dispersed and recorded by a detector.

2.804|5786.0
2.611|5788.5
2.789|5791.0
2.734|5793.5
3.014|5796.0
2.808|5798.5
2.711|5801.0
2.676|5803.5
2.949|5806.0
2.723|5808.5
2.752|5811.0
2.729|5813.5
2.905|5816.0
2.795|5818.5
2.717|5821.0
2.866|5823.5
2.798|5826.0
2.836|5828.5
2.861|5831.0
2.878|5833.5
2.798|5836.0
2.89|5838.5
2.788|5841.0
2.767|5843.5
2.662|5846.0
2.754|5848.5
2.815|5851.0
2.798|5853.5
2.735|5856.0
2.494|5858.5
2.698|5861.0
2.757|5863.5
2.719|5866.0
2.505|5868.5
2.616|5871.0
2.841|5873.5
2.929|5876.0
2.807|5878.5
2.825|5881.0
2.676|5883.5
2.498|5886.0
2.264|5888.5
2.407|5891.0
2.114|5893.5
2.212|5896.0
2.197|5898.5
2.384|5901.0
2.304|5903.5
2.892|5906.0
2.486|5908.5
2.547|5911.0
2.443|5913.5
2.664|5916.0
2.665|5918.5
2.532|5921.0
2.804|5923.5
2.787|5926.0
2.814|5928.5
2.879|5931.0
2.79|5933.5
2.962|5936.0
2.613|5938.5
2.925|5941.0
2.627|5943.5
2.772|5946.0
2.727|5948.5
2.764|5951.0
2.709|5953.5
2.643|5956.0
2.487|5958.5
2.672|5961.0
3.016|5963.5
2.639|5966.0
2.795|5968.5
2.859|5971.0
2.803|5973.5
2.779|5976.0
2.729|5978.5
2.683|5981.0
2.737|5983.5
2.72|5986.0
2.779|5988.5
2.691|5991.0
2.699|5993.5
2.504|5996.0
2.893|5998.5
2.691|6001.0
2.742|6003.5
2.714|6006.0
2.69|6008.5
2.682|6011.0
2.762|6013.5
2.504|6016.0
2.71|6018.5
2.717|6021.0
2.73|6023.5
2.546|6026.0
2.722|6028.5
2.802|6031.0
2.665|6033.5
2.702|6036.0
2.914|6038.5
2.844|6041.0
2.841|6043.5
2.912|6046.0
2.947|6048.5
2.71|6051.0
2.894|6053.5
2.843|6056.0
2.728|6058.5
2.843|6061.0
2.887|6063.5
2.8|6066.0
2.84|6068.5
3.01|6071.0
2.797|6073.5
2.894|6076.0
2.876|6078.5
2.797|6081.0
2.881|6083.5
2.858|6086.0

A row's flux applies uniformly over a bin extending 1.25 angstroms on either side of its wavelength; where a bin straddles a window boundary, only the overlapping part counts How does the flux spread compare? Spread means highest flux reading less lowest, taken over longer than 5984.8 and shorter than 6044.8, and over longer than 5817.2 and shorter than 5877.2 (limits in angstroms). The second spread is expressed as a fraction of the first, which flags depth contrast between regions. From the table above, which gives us 1.06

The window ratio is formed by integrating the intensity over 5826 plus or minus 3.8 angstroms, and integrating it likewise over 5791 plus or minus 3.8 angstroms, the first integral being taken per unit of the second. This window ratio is 1.04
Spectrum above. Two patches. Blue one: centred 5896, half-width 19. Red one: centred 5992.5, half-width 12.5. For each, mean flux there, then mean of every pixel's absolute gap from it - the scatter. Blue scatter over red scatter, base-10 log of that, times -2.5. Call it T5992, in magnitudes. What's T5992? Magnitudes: -1.3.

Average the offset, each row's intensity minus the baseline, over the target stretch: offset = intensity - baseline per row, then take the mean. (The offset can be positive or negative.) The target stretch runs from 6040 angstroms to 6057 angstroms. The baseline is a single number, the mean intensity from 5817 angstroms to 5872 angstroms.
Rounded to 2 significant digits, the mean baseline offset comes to 0.10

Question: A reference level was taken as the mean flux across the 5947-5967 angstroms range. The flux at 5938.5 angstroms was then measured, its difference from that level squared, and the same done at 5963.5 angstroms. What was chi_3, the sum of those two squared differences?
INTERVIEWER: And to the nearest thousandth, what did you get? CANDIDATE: 0.104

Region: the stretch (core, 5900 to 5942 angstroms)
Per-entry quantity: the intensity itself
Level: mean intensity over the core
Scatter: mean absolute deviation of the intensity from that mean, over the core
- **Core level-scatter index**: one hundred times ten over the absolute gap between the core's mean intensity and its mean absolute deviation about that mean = 399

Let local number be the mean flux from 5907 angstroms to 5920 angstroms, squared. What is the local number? 6.6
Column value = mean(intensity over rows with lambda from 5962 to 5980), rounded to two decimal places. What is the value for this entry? 2.80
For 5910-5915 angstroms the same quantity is 2.50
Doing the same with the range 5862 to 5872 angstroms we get 2.65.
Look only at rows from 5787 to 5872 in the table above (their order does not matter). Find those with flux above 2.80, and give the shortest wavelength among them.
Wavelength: 5796.0 angstroms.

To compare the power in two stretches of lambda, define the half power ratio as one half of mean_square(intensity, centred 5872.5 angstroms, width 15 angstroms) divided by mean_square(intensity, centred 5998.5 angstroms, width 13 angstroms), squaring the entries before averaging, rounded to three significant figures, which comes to 0.512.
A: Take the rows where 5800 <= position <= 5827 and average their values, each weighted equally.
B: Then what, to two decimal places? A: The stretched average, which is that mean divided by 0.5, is 5.57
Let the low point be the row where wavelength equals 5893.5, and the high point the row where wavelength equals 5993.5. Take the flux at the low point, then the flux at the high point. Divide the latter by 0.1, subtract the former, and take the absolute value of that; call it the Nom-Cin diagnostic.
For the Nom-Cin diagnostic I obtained 24.9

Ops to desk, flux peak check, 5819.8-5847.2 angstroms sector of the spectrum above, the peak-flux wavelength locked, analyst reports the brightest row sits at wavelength 5838.5 angstroms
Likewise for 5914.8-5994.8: 5963.5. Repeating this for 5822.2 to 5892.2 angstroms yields 5876.0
